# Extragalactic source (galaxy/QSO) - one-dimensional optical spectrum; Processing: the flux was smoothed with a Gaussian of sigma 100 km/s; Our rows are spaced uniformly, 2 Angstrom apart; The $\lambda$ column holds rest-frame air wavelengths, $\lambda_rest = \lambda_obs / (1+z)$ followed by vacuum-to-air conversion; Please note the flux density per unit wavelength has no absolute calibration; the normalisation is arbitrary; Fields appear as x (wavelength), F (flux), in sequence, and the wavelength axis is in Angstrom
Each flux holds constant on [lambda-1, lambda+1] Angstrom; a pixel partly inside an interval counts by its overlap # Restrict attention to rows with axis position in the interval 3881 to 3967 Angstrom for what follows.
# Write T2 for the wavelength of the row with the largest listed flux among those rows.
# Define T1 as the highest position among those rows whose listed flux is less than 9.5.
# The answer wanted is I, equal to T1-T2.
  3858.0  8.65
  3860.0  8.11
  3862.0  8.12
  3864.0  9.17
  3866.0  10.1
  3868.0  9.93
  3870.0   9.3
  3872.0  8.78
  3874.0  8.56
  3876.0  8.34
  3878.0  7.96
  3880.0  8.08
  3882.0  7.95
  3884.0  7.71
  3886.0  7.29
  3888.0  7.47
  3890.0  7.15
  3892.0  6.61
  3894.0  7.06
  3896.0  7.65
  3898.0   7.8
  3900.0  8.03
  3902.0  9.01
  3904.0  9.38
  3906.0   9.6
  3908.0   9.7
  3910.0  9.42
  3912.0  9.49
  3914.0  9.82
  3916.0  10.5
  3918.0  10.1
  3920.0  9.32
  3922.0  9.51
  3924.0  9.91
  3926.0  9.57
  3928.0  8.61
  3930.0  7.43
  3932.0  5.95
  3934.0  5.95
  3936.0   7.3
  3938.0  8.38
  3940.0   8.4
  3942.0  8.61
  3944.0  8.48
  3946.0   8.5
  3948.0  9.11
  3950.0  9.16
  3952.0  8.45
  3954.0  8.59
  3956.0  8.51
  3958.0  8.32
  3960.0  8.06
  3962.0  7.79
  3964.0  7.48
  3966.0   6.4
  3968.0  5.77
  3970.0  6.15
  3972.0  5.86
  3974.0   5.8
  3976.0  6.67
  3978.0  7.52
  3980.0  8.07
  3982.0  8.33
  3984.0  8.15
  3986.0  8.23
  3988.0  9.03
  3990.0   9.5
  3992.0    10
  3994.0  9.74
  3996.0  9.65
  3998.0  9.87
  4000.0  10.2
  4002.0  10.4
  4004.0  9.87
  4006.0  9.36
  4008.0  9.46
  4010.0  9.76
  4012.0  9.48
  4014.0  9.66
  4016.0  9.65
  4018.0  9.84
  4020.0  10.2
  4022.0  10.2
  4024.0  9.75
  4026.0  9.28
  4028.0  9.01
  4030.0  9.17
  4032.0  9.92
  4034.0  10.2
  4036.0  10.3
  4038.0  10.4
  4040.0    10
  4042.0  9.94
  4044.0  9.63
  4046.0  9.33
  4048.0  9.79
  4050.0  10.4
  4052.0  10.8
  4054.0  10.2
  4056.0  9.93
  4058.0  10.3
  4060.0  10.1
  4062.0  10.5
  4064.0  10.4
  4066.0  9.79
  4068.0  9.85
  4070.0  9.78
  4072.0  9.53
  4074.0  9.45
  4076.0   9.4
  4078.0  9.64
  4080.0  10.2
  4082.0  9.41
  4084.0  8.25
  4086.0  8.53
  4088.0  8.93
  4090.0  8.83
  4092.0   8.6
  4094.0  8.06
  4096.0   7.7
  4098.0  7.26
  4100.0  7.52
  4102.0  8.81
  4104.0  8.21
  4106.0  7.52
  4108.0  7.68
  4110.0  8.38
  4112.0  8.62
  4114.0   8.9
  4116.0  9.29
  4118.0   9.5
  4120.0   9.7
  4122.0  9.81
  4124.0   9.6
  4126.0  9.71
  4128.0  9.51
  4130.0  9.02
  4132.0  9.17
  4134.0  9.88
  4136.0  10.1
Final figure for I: 50 Angstrom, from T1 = 3966.0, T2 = 3916.0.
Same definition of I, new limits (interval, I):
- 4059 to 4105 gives 42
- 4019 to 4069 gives -6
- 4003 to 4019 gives 8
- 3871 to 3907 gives -2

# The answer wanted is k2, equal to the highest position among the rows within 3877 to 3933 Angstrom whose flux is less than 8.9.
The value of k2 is 3932.0 Angstrom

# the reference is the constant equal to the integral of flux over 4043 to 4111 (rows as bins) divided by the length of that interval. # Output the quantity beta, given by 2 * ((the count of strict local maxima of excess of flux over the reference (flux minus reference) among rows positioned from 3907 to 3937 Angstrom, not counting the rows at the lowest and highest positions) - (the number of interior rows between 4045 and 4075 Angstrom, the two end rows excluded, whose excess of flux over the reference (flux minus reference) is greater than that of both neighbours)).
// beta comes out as -4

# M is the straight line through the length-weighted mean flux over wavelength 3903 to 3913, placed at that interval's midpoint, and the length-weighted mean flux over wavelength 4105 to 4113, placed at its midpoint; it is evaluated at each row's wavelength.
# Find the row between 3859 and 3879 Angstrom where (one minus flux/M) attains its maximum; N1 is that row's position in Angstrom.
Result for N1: 3878.0 Angstrom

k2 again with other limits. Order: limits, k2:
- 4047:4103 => 4102.0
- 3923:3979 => 3978.0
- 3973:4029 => 3986.0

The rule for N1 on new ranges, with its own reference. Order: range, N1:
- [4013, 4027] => 4026.0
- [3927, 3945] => 3932.0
